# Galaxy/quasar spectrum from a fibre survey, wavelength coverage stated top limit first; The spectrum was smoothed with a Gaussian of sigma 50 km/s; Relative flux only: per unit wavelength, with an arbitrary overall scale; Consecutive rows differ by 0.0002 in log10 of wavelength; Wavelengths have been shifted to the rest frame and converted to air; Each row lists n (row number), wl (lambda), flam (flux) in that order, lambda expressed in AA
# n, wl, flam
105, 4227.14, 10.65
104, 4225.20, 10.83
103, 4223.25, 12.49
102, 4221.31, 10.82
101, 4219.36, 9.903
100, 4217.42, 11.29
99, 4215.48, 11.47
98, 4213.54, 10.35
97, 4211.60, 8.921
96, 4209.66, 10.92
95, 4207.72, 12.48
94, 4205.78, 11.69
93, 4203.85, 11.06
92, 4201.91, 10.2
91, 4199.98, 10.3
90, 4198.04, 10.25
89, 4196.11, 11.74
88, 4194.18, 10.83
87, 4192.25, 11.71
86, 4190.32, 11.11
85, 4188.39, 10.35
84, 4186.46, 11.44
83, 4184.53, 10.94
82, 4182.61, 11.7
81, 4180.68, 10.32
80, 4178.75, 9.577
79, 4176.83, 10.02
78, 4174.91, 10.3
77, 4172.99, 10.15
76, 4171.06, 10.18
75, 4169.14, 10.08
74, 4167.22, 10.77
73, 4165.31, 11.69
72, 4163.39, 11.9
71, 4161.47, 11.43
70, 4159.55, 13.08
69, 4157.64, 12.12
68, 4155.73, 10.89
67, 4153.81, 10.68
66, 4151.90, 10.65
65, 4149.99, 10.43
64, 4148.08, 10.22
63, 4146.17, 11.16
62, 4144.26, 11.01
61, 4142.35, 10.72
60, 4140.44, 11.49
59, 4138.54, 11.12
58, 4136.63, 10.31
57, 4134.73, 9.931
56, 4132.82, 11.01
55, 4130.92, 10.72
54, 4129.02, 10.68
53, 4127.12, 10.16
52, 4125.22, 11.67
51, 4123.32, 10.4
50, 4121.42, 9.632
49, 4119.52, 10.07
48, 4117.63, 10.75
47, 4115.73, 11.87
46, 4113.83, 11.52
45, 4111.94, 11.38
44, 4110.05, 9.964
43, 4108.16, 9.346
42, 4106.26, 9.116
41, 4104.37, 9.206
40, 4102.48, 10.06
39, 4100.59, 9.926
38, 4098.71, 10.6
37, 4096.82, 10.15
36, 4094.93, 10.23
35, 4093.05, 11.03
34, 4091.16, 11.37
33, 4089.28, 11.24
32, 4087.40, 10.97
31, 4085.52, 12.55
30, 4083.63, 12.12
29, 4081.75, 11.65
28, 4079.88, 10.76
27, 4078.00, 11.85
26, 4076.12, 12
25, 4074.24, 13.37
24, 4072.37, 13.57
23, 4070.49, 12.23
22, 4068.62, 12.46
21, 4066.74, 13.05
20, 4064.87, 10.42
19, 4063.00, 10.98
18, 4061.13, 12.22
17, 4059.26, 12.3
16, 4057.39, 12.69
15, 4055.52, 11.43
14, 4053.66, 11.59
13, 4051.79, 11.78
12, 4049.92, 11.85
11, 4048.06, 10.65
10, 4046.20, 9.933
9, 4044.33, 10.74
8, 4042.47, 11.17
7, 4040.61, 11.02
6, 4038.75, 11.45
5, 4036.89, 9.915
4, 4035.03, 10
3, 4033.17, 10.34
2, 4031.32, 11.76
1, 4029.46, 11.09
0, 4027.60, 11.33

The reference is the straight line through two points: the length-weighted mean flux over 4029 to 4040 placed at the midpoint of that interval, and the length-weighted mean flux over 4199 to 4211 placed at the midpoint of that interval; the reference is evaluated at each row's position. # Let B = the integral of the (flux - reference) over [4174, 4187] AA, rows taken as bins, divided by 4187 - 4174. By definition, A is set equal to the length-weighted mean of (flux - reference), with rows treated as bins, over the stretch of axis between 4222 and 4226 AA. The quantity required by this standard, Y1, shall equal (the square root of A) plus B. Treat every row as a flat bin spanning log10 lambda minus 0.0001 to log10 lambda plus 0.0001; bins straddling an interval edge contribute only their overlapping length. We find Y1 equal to 0.3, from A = 0.57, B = -0.41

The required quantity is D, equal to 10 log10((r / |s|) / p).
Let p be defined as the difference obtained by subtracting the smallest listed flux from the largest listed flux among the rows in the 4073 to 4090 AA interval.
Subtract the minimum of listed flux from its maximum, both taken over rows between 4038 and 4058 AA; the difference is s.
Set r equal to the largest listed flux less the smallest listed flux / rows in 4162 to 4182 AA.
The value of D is -4.9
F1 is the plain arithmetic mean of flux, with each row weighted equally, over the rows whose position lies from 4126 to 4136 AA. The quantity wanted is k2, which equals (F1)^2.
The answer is 110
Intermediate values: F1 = 10.5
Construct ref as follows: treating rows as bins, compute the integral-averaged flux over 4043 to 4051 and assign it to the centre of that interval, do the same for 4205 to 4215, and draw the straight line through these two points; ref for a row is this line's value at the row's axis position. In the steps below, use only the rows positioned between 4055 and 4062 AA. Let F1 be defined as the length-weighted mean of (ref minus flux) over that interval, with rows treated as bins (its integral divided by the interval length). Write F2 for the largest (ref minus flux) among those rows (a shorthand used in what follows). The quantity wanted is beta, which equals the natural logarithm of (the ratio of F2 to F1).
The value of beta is -0.8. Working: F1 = -1.37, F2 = -0.6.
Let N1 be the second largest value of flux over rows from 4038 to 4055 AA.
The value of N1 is 11.78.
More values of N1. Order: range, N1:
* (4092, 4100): 10.6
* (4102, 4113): 10.06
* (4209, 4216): 10.92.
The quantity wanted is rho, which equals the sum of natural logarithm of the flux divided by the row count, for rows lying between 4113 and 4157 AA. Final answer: 2.37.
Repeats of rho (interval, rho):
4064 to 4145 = 2.39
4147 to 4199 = 2.39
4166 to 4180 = 2.32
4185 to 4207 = 2.39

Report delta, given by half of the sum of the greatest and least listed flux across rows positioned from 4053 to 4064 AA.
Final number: 11.8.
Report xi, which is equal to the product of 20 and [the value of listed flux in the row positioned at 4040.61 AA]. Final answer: 220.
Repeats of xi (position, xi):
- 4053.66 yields 232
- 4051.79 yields 236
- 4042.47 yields 223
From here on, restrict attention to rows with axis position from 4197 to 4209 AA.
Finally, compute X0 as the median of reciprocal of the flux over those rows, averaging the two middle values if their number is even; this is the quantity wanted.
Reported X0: 0.094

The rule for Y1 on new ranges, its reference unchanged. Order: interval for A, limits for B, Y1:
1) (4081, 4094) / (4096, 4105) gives 0.0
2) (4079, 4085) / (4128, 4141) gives 0.7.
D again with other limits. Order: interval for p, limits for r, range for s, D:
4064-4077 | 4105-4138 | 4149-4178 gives -5.4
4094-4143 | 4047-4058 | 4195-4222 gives -6.8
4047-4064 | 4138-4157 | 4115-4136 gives -5.6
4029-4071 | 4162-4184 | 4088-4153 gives -5.7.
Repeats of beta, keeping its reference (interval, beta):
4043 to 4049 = 1.0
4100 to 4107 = 0.3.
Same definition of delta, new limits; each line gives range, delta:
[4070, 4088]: 12.2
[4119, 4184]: 11.3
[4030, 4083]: 11.7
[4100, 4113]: 10.2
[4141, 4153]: 10.7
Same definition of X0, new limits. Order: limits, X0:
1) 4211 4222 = 0.095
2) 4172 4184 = 0.098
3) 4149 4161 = 0.093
